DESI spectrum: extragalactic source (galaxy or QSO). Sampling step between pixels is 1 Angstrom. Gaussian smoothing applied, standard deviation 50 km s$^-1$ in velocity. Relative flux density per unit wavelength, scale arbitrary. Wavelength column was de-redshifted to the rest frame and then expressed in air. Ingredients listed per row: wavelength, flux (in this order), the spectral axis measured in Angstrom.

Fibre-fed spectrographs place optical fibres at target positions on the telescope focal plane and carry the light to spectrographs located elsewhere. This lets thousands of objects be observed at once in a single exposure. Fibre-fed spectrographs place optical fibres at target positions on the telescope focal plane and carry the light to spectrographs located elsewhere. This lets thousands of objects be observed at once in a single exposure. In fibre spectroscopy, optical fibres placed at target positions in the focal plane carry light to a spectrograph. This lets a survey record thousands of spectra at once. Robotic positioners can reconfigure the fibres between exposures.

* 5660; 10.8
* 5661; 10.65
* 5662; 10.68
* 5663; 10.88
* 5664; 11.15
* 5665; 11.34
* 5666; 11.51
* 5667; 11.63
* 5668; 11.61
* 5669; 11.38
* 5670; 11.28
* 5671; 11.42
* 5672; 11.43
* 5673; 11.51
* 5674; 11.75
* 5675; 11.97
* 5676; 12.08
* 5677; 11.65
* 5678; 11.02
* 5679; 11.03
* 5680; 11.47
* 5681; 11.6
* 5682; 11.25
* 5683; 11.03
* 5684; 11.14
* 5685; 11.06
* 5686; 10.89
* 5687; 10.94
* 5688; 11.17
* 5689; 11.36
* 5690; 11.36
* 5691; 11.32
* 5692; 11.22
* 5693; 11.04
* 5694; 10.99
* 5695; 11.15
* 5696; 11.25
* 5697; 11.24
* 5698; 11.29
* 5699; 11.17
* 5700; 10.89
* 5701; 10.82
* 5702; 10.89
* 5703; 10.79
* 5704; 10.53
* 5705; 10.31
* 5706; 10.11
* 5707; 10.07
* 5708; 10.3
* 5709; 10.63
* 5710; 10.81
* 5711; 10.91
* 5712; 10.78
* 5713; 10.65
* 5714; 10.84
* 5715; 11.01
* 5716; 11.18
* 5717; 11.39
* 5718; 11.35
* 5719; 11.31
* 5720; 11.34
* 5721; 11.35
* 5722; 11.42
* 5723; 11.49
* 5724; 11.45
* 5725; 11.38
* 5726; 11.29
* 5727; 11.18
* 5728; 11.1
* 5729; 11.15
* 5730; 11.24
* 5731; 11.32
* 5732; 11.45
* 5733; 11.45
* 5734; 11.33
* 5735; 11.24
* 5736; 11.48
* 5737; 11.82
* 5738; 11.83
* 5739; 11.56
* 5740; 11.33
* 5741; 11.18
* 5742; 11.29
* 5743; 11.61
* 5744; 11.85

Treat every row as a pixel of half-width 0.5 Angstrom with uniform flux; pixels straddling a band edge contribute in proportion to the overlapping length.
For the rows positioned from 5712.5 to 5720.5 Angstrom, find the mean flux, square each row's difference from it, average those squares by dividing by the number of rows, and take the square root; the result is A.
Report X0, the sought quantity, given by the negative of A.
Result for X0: -0.26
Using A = 0.26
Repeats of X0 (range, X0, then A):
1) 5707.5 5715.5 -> -0.20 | 0.20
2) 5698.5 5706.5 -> -0.32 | 0.32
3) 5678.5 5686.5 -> -0.23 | 0.23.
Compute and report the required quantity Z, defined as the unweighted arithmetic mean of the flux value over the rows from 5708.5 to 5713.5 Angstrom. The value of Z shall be 10.8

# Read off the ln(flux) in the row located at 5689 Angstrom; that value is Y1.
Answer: 2.430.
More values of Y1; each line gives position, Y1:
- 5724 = 2.438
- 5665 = 2.428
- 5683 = 2.401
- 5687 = 2.392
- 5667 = 2.454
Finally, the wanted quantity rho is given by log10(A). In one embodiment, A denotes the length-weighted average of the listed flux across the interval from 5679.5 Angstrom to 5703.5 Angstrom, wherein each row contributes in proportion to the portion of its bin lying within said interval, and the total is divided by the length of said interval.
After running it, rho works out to 1.05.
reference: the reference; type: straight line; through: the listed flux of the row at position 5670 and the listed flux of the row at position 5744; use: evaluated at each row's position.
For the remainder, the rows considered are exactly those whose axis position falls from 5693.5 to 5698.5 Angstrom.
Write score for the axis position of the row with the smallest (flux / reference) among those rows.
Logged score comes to 5694 Angstrom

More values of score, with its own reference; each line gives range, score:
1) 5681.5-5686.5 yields 5686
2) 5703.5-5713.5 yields 5707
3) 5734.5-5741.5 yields 5741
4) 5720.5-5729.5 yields 5728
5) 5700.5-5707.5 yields 5707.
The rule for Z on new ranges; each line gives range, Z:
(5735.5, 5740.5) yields 11.6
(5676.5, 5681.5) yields 11.4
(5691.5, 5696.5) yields 11.1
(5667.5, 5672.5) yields 11.4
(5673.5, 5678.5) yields 11.7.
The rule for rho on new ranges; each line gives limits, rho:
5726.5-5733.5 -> 1.05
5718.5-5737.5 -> 1.06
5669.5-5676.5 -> 1.07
